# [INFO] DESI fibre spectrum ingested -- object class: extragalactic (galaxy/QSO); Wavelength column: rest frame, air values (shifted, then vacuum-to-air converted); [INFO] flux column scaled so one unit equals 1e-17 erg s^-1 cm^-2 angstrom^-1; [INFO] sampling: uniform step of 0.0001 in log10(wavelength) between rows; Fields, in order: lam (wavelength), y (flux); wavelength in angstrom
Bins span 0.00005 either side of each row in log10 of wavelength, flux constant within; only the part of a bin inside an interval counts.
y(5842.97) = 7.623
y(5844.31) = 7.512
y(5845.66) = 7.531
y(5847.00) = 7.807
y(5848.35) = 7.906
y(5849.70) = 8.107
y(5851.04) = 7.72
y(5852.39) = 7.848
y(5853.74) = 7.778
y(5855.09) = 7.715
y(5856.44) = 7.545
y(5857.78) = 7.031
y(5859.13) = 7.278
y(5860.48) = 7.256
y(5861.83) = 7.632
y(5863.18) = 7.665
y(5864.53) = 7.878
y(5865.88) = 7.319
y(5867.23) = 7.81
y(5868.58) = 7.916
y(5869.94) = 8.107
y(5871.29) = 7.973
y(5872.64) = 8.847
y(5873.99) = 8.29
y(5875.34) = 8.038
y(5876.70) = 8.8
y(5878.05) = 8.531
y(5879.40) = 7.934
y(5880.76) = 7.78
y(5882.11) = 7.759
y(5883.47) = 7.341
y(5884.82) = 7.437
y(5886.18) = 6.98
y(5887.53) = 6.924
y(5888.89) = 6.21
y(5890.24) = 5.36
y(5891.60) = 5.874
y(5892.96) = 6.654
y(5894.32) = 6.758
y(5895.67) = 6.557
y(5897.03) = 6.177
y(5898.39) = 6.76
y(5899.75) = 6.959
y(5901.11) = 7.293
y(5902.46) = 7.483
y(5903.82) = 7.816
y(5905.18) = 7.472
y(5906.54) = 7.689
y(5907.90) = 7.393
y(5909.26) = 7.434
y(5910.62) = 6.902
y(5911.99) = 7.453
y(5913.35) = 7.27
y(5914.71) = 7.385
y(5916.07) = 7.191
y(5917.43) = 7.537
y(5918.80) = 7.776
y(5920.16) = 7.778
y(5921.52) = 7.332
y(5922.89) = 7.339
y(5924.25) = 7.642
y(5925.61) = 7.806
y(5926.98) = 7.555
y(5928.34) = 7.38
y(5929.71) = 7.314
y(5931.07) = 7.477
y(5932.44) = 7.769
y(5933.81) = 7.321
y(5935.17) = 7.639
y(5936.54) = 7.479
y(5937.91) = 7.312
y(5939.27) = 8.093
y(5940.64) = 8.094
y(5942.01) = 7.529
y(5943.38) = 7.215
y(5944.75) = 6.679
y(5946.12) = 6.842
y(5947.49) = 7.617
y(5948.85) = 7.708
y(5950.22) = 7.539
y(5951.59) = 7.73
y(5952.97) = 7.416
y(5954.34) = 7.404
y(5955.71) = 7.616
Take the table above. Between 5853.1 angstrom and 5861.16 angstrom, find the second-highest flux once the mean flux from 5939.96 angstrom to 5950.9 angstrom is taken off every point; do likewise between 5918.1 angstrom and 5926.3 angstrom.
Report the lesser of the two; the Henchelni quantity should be 0.31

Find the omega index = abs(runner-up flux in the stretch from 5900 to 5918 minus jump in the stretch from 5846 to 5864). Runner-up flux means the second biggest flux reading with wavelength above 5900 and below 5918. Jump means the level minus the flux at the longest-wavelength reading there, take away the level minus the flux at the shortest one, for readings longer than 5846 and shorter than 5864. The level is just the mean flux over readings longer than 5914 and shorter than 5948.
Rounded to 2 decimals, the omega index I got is 7.55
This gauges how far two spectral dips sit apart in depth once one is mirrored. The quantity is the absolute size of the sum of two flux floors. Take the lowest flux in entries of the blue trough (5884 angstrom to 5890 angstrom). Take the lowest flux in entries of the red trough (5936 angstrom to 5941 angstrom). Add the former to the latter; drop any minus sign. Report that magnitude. 13.5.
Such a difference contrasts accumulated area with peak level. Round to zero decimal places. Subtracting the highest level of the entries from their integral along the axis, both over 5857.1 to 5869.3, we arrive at 84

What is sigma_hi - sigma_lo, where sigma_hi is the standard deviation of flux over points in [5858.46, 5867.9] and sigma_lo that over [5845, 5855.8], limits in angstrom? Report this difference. 0.09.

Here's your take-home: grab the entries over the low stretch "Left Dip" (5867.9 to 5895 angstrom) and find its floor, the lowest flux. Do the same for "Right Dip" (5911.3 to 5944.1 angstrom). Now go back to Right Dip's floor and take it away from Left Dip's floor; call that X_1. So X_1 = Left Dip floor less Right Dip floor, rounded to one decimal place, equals -1.8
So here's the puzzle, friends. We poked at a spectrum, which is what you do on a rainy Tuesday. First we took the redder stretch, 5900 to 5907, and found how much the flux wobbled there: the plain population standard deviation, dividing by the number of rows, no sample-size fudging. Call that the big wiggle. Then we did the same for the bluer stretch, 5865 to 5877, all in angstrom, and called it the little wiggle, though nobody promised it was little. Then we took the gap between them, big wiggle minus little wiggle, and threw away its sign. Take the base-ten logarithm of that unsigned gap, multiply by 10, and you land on -5.7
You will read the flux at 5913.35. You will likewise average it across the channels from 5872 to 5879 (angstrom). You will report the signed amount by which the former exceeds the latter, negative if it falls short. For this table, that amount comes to -1.2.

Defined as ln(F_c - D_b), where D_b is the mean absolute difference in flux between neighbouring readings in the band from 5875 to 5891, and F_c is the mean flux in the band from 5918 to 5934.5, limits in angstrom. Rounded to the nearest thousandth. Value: 1.966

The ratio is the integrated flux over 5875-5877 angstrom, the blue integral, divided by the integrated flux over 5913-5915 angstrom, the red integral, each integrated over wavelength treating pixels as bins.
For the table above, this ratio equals 1.14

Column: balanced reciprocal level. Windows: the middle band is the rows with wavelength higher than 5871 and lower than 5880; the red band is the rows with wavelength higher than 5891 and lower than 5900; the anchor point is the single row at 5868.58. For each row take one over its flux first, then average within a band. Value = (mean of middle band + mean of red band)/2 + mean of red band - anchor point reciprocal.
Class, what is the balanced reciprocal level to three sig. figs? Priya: 0.164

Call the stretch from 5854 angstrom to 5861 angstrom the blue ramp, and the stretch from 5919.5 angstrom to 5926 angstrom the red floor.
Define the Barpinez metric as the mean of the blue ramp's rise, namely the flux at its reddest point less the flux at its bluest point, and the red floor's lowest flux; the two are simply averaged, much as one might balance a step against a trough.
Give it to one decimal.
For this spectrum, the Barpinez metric 3.4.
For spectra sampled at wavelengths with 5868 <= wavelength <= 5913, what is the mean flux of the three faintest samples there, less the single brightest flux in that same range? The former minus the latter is -3.0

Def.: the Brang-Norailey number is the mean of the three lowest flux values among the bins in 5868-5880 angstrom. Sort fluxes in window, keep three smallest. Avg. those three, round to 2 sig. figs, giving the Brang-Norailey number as 7.9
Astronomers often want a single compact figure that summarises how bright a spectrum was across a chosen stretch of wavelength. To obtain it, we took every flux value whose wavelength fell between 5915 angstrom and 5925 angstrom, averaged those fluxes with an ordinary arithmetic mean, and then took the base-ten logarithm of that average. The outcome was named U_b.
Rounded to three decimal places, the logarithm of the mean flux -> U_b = 0.876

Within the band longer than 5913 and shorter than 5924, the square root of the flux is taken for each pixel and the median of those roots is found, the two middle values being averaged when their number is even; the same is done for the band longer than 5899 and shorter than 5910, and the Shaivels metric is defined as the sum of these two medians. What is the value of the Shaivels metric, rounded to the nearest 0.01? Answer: 5.44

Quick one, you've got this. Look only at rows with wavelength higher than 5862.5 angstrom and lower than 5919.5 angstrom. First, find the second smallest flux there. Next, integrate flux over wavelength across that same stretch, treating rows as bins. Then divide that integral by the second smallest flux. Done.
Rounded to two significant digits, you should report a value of 72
